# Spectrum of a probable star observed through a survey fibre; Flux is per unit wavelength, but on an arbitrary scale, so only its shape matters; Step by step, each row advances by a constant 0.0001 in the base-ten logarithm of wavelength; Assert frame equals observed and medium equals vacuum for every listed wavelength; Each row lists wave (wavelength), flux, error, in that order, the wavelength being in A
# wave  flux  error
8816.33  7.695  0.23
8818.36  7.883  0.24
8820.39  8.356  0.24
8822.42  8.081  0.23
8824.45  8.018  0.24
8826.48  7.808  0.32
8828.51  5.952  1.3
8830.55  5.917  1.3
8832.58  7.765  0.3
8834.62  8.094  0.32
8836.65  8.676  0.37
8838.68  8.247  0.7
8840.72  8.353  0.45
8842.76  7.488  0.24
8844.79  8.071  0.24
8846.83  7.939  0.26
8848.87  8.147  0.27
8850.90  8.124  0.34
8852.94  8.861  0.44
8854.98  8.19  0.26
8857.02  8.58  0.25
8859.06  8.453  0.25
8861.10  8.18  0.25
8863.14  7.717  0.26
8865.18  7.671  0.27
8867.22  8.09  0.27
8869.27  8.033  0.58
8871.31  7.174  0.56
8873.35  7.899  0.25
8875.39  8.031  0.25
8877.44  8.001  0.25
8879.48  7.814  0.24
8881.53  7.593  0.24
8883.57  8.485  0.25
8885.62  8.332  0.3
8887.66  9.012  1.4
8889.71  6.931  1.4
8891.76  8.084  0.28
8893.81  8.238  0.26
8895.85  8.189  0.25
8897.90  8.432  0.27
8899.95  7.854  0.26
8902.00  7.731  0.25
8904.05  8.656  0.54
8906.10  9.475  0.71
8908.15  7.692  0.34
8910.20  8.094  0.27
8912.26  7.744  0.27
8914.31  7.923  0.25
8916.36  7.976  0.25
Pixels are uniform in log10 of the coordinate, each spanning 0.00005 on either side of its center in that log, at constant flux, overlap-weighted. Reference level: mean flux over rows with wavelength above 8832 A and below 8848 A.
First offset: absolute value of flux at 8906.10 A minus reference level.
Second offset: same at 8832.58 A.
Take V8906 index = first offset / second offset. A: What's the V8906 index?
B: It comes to 4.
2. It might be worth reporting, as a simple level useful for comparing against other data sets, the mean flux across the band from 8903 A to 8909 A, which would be 8.6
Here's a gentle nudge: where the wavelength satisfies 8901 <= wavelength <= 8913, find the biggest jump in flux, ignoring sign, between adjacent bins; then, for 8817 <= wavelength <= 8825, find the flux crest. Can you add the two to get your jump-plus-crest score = 10.1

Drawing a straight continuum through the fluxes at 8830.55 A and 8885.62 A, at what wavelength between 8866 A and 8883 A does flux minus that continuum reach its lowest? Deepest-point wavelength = 8881.53 A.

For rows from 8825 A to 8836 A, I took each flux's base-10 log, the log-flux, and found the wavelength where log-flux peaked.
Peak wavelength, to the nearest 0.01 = 8834.62 A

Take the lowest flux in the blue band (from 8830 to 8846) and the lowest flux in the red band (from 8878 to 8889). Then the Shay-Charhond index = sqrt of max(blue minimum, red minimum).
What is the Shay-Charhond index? 2.76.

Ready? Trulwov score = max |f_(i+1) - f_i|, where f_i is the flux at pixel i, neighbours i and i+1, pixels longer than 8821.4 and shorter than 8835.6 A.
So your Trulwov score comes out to 1.86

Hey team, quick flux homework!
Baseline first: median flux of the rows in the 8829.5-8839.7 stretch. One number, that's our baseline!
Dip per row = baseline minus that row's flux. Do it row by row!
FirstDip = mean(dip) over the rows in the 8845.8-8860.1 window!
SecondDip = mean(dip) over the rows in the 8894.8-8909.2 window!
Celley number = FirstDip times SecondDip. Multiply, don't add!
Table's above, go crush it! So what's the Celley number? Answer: 0.05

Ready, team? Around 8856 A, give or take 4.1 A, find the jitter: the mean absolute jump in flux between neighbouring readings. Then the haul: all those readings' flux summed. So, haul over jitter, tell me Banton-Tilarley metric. 86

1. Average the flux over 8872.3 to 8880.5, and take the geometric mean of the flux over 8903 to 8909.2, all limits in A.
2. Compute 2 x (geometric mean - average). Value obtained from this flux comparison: 1.3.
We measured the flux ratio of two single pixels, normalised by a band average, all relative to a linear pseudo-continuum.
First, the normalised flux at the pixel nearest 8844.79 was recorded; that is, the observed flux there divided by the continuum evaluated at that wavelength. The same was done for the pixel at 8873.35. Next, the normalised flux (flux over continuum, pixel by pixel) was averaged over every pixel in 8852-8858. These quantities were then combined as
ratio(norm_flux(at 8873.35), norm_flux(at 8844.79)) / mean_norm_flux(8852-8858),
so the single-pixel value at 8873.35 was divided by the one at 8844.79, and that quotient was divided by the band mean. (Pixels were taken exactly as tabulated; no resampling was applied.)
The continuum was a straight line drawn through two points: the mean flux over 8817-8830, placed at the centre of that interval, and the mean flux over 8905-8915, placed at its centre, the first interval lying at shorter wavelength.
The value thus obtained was 0.88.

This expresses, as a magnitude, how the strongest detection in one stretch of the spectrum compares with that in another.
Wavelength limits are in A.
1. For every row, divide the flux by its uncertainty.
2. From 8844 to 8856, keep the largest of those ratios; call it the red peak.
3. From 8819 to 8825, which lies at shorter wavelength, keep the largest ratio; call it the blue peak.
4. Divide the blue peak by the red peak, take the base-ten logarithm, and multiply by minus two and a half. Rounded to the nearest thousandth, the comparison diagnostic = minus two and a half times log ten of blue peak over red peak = -0.048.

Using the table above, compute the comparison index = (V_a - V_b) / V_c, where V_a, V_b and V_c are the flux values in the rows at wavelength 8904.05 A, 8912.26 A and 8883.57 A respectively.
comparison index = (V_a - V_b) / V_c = 0.11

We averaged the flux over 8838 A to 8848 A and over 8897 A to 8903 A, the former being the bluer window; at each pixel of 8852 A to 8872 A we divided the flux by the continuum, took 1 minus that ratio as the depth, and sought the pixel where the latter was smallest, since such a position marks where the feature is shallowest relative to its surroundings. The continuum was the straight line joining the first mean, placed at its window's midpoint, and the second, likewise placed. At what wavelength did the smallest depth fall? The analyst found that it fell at 8852.94 A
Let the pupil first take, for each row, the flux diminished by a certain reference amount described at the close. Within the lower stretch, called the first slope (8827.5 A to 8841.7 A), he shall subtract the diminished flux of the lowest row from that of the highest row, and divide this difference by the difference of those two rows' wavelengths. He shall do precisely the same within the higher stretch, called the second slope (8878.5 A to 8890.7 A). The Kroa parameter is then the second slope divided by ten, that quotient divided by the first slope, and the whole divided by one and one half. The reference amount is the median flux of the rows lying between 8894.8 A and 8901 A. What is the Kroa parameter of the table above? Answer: -0.03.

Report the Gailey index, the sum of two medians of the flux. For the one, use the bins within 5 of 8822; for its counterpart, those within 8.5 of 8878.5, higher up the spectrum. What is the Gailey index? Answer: 16.0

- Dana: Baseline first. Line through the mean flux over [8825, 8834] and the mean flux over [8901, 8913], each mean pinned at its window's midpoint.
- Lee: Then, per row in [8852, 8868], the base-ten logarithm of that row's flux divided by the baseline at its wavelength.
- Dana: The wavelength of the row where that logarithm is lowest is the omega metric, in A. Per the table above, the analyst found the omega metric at 8865.18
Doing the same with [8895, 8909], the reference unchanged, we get 8908.15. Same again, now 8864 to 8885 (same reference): 8871.31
